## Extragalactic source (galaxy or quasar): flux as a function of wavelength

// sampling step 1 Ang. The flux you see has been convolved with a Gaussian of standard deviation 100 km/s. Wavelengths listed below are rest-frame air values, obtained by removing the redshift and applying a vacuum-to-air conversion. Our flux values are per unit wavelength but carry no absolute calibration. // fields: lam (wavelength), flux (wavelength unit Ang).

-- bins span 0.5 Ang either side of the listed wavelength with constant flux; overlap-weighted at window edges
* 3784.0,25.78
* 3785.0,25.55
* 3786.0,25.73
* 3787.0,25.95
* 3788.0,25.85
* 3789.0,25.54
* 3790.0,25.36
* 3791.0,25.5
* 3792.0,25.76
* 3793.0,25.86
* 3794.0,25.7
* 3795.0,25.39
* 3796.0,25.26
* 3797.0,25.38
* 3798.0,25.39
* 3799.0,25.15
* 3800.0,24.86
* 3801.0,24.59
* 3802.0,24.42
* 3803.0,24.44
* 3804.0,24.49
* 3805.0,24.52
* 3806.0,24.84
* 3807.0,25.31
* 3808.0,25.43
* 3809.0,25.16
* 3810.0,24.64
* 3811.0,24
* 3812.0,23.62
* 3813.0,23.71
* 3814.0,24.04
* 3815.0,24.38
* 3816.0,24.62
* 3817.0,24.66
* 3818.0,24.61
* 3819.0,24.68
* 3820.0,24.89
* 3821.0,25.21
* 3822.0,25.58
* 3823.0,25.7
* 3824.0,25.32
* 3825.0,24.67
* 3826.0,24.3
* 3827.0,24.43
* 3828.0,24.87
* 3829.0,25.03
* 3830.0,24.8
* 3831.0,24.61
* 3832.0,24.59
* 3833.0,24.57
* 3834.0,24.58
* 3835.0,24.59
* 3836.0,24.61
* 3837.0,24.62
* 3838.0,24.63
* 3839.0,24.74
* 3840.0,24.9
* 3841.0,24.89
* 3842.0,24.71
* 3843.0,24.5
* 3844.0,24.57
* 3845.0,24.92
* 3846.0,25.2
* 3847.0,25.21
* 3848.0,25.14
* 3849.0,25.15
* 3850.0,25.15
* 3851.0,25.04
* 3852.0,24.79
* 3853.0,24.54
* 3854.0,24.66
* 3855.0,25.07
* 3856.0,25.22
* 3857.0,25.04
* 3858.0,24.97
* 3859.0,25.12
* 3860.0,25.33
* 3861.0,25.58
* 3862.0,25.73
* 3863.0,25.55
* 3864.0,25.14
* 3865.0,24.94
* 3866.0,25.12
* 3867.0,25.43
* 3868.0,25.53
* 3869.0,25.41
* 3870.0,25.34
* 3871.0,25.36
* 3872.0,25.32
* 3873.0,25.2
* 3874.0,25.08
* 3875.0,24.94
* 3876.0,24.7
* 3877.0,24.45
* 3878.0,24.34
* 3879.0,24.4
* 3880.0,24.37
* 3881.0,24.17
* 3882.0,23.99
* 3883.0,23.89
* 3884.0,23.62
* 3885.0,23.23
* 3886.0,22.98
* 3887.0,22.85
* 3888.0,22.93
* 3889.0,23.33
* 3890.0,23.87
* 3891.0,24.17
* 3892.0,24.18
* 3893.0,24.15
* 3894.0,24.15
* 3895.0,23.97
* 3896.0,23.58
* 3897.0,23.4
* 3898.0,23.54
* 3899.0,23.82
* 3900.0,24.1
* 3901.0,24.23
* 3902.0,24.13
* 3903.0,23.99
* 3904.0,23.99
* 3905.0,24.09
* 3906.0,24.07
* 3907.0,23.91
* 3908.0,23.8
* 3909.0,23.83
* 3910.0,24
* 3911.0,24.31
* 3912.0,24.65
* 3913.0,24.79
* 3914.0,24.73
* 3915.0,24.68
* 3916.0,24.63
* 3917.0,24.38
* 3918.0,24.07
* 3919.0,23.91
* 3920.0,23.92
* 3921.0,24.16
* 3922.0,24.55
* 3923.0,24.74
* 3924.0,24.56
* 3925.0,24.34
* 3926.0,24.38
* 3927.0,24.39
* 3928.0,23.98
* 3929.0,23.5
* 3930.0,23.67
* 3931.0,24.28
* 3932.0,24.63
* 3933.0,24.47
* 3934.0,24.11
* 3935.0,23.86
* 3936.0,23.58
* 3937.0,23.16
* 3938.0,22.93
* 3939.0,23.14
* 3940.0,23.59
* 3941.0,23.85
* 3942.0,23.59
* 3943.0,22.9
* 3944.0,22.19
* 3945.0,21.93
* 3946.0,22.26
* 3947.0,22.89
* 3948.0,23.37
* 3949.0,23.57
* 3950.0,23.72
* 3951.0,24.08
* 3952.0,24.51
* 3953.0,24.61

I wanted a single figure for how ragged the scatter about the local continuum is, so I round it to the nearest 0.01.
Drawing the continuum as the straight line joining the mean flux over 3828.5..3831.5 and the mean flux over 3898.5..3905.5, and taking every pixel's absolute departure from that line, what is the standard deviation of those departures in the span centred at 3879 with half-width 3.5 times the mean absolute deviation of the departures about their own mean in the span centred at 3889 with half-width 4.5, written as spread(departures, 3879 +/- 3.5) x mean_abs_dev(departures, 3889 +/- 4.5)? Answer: 0.06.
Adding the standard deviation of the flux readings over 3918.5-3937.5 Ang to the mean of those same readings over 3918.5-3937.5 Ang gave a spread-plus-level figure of 24.5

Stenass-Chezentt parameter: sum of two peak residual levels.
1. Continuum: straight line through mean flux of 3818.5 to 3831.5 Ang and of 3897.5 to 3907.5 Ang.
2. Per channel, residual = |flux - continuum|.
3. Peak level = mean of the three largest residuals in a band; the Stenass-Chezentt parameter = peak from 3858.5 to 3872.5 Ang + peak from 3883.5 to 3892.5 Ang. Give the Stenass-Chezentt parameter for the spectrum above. 2.41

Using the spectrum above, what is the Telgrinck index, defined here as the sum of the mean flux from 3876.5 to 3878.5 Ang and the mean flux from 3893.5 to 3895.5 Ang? 48.5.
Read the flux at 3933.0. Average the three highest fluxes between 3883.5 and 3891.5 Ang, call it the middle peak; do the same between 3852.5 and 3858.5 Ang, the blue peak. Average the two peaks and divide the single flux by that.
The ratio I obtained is 0.999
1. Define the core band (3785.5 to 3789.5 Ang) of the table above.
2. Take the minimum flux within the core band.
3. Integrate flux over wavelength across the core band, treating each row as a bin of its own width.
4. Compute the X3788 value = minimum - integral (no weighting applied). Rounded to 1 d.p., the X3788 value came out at -77.5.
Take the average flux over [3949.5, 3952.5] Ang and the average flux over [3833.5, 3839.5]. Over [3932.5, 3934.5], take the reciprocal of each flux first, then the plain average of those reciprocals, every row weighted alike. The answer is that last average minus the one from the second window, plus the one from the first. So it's -0.48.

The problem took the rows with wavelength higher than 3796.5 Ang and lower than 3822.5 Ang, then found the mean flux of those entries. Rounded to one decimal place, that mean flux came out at 24.7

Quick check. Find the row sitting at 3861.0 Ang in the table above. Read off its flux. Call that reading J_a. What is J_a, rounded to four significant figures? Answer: 25.58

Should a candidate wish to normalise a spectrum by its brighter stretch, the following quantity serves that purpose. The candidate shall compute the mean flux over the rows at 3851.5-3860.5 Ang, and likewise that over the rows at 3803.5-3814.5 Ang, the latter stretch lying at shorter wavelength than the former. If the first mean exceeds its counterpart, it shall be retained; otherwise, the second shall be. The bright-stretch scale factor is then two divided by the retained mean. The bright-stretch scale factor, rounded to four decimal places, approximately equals 0.0801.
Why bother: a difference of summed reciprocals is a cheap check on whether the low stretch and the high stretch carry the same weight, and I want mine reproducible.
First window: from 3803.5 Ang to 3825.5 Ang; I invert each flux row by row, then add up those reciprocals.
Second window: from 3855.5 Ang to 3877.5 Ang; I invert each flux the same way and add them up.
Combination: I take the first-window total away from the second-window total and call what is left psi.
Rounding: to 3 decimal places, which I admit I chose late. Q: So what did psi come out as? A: -0.017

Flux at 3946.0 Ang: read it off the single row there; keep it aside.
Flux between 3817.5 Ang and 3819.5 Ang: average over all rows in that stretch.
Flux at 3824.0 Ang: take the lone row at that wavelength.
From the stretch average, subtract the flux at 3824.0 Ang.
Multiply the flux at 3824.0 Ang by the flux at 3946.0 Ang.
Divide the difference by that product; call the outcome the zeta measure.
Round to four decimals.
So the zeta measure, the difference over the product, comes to -0.0012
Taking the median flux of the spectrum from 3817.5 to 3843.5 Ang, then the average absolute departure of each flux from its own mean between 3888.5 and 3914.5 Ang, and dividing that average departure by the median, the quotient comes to 0.010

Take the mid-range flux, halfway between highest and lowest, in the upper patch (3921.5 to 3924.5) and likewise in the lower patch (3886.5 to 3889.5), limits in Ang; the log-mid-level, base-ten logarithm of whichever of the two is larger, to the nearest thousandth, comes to 1.392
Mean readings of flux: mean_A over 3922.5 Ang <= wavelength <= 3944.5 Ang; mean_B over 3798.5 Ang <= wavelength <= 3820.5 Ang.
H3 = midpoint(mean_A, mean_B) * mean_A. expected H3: 576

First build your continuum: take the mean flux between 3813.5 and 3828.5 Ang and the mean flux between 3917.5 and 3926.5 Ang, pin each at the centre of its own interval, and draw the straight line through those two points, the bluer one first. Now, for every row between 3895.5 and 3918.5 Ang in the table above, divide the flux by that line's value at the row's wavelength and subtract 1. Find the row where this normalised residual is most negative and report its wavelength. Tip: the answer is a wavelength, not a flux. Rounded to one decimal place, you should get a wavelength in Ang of 3897.0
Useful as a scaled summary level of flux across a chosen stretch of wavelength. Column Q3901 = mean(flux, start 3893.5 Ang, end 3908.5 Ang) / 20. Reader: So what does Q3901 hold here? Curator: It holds 1.196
